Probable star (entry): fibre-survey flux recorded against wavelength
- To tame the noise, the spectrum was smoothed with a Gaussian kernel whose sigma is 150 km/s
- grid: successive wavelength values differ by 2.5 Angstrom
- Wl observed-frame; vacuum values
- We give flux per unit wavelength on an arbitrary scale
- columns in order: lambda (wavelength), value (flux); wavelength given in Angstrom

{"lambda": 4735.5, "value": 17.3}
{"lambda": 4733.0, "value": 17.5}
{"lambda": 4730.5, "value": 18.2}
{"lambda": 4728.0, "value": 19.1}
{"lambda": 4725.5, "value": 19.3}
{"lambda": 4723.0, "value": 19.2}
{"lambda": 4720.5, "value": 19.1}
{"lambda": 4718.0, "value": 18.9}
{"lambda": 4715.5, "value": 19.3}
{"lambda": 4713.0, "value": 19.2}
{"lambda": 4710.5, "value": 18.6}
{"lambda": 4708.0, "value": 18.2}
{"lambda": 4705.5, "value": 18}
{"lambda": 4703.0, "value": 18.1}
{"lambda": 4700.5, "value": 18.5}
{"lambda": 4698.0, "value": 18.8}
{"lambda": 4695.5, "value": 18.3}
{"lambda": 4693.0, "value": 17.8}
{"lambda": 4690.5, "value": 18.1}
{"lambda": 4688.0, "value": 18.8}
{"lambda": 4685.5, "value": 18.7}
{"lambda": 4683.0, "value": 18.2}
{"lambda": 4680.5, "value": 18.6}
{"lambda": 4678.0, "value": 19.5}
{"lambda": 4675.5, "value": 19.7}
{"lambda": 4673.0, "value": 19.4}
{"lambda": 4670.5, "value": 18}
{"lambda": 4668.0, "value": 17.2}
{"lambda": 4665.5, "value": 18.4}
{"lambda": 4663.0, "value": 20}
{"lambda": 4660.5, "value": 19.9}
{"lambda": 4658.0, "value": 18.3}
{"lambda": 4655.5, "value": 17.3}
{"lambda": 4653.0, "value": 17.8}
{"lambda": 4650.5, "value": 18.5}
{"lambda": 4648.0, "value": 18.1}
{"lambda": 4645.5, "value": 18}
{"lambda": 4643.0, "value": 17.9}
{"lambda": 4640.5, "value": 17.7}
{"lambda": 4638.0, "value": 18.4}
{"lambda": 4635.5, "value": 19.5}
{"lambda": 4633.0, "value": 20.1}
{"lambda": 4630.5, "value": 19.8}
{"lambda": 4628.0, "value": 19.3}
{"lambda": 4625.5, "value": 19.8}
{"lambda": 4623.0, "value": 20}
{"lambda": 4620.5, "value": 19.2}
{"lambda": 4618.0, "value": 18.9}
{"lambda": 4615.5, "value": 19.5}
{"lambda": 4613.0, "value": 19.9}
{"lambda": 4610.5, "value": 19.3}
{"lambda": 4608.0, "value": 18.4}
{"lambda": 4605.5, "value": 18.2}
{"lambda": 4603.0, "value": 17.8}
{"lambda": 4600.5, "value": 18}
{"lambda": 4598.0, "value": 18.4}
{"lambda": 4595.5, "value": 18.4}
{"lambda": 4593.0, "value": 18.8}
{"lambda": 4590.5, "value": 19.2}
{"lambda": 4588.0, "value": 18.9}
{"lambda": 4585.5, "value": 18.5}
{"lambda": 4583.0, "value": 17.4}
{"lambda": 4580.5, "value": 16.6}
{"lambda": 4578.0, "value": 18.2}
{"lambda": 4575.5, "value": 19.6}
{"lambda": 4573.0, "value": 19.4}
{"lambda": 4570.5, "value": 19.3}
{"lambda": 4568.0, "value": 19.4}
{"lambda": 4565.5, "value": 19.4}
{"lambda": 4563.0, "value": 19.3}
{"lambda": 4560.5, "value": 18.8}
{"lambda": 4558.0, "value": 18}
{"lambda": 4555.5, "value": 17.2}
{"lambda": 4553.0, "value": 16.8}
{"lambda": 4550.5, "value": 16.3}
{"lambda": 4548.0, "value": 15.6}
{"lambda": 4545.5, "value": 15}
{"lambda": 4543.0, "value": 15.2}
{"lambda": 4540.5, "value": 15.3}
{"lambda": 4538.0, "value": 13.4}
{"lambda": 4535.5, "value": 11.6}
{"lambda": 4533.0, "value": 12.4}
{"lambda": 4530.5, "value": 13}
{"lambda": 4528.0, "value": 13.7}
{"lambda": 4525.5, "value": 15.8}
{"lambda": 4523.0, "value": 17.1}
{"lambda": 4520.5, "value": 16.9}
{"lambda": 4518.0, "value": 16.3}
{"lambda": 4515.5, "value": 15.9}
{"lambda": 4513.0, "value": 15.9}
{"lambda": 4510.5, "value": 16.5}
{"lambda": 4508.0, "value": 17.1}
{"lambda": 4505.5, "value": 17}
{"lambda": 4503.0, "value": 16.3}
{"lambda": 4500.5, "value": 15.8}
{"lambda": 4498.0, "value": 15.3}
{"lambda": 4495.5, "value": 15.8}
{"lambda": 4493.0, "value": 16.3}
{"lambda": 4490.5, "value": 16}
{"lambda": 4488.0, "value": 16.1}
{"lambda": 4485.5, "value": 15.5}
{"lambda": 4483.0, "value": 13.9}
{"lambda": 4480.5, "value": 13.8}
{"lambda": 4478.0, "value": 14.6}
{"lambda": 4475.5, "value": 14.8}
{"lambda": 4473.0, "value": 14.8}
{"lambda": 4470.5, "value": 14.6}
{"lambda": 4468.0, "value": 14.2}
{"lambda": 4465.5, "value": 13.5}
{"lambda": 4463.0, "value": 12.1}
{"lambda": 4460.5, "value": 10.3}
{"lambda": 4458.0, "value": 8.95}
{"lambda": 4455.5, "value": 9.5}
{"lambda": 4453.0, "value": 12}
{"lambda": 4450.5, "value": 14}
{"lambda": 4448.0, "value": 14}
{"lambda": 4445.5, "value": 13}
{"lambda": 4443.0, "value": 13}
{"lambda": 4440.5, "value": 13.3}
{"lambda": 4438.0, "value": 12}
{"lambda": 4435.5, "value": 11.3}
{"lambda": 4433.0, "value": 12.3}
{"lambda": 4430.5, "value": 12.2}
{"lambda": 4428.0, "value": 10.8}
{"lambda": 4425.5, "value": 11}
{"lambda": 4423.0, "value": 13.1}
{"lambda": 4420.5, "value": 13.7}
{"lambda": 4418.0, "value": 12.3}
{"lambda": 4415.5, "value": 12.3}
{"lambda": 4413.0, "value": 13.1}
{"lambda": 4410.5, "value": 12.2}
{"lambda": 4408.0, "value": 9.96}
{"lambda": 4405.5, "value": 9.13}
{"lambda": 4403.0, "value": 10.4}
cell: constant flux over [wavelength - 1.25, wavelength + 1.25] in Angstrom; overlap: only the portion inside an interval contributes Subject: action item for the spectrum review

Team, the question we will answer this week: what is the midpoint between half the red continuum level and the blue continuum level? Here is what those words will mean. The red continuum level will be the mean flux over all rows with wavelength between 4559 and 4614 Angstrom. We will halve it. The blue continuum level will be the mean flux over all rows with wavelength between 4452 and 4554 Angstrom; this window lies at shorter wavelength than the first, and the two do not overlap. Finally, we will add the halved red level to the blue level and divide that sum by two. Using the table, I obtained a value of 12.0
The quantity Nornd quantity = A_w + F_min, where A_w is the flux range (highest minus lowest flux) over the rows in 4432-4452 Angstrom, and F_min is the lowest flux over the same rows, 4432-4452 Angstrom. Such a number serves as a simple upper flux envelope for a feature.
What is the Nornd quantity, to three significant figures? 14.0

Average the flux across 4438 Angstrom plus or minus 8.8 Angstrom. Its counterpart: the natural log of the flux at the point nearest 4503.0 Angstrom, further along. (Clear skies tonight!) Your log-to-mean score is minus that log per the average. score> -0.224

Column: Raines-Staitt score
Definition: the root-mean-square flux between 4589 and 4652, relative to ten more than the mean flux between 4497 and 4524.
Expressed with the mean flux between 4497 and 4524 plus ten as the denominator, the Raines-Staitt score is 0.72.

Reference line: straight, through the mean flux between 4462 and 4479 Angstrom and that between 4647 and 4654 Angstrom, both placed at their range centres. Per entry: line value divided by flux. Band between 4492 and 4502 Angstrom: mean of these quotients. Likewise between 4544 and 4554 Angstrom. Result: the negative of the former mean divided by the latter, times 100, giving -93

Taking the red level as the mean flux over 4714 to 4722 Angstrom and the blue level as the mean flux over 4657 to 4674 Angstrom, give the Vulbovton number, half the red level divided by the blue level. 0.510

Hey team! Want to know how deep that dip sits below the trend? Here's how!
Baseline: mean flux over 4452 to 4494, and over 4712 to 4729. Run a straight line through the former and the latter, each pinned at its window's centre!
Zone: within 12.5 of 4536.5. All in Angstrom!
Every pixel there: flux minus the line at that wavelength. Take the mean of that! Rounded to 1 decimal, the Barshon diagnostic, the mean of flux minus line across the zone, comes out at -0.9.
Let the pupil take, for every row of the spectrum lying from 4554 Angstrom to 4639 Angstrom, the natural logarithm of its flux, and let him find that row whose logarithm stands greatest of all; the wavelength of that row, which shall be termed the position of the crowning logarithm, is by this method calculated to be 4633.0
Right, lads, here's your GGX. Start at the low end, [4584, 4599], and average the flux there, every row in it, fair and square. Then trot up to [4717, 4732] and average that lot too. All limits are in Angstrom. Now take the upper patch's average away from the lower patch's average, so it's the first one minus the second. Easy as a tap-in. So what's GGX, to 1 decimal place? -0.3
